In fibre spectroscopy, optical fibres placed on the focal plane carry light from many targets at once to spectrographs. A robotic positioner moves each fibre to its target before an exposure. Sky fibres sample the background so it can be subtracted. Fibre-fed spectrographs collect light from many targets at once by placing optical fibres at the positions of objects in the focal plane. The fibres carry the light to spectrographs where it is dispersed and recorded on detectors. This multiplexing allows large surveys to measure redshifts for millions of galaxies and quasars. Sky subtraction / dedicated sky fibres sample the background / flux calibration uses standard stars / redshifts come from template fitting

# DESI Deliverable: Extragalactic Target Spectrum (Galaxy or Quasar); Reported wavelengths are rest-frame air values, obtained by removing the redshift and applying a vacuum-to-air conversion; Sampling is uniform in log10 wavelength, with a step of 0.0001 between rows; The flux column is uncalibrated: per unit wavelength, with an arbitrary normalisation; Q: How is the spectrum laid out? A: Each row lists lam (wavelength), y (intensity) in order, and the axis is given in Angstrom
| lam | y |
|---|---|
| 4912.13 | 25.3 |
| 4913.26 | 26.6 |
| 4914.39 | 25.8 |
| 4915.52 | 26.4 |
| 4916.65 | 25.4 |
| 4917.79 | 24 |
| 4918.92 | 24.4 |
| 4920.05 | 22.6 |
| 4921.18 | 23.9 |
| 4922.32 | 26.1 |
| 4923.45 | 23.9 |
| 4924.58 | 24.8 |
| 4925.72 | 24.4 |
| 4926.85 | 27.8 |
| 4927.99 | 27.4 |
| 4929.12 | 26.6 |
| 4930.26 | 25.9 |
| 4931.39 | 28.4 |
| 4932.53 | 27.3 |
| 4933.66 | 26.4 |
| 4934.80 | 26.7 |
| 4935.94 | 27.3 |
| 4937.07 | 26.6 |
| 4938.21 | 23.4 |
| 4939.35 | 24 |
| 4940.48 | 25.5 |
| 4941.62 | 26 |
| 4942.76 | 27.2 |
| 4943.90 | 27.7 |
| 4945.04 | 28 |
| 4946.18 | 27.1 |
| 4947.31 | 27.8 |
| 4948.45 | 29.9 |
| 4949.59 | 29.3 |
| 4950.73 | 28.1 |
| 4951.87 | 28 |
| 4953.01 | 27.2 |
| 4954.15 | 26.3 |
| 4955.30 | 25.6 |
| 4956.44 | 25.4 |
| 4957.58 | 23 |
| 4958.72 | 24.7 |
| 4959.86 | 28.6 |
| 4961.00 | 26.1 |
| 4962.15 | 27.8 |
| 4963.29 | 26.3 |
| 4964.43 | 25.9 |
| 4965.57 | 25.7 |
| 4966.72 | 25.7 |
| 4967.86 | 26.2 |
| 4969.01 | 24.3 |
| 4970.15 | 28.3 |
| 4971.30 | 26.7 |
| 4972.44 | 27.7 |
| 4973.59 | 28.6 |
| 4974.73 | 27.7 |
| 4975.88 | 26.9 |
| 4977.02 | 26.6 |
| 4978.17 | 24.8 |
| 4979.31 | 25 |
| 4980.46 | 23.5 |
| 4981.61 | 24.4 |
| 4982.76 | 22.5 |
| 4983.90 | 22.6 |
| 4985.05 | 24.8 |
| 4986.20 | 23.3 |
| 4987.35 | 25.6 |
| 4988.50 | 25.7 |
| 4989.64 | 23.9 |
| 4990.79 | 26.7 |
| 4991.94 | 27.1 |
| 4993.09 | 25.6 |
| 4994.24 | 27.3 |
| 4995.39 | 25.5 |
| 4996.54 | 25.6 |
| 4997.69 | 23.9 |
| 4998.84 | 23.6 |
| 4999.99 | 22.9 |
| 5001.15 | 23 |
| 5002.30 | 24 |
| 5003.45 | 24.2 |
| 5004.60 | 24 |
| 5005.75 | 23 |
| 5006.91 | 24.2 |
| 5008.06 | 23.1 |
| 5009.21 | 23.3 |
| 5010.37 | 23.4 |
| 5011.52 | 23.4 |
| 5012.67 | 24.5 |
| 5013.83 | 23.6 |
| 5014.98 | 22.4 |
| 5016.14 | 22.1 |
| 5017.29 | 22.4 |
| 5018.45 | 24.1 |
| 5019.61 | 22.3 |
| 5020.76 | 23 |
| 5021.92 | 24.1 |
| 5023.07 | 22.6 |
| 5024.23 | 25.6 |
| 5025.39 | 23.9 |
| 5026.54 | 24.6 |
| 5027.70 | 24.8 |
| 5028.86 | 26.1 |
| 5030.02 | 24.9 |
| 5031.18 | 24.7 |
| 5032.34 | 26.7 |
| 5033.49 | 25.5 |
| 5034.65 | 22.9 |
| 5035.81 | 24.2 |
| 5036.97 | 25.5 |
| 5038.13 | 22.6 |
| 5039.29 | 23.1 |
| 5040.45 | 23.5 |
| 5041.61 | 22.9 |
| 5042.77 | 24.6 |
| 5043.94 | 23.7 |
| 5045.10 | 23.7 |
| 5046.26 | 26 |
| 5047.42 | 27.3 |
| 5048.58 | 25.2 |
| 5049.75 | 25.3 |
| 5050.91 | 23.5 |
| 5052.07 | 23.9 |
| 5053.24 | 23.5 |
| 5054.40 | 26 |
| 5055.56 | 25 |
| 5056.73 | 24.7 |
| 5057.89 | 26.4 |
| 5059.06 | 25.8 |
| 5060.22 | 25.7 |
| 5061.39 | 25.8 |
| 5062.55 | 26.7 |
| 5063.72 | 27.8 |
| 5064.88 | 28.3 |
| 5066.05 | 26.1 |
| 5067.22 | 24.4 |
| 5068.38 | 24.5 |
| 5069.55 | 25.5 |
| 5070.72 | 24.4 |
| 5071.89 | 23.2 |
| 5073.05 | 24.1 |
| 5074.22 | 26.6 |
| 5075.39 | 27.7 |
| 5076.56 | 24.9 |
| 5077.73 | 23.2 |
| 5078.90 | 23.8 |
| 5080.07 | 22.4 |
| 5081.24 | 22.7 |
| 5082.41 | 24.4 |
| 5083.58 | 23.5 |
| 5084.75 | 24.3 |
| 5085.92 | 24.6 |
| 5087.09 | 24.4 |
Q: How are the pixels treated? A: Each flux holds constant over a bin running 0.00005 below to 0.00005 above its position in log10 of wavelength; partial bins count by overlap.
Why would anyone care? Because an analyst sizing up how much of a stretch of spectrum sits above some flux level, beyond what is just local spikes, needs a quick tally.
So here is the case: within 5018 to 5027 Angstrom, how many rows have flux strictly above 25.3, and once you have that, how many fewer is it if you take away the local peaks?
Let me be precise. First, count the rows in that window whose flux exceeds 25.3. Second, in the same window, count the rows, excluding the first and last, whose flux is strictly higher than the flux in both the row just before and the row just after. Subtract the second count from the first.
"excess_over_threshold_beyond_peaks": -1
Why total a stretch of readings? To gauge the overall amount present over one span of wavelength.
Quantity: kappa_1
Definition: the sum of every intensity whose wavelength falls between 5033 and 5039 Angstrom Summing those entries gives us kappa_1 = 121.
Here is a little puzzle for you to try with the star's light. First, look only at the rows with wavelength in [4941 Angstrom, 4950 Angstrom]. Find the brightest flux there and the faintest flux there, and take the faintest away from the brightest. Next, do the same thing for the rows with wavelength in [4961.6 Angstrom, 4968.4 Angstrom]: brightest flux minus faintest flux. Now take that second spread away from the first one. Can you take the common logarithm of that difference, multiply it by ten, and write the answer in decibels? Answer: 3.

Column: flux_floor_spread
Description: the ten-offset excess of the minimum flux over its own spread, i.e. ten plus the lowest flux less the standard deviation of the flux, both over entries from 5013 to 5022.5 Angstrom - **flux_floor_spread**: 31.3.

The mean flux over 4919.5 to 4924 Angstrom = 24.1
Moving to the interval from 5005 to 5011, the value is 23.4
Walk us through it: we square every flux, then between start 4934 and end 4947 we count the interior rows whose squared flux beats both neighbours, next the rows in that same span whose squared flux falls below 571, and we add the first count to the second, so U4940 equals 3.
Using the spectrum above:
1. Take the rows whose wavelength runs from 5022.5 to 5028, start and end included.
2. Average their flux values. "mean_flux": 24.3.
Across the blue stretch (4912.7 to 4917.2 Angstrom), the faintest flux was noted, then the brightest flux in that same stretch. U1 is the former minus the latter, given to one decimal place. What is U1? -1.2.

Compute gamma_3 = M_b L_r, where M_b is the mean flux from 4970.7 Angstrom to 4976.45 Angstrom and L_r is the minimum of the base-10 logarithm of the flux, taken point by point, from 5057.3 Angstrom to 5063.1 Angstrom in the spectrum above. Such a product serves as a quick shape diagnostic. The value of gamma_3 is 38.8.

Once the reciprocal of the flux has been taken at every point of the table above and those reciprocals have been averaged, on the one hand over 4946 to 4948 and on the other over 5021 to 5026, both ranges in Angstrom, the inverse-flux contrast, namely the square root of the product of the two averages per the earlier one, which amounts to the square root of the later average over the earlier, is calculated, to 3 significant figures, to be 1.07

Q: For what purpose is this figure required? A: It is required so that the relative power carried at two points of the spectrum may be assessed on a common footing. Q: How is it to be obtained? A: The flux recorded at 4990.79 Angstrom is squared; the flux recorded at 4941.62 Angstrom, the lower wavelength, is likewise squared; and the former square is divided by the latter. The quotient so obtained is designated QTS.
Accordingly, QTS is 1.05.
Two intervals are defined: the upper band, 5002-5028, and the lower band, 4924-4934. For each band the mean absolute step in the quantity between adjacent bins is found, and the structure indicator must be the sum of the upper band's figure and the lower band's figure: 2.19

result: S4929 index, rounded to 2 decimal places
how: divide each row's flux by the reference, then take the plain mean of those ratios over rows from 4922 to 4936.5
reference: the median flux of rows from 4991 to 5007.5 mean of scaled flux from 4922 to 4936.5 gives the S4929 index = 1.09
